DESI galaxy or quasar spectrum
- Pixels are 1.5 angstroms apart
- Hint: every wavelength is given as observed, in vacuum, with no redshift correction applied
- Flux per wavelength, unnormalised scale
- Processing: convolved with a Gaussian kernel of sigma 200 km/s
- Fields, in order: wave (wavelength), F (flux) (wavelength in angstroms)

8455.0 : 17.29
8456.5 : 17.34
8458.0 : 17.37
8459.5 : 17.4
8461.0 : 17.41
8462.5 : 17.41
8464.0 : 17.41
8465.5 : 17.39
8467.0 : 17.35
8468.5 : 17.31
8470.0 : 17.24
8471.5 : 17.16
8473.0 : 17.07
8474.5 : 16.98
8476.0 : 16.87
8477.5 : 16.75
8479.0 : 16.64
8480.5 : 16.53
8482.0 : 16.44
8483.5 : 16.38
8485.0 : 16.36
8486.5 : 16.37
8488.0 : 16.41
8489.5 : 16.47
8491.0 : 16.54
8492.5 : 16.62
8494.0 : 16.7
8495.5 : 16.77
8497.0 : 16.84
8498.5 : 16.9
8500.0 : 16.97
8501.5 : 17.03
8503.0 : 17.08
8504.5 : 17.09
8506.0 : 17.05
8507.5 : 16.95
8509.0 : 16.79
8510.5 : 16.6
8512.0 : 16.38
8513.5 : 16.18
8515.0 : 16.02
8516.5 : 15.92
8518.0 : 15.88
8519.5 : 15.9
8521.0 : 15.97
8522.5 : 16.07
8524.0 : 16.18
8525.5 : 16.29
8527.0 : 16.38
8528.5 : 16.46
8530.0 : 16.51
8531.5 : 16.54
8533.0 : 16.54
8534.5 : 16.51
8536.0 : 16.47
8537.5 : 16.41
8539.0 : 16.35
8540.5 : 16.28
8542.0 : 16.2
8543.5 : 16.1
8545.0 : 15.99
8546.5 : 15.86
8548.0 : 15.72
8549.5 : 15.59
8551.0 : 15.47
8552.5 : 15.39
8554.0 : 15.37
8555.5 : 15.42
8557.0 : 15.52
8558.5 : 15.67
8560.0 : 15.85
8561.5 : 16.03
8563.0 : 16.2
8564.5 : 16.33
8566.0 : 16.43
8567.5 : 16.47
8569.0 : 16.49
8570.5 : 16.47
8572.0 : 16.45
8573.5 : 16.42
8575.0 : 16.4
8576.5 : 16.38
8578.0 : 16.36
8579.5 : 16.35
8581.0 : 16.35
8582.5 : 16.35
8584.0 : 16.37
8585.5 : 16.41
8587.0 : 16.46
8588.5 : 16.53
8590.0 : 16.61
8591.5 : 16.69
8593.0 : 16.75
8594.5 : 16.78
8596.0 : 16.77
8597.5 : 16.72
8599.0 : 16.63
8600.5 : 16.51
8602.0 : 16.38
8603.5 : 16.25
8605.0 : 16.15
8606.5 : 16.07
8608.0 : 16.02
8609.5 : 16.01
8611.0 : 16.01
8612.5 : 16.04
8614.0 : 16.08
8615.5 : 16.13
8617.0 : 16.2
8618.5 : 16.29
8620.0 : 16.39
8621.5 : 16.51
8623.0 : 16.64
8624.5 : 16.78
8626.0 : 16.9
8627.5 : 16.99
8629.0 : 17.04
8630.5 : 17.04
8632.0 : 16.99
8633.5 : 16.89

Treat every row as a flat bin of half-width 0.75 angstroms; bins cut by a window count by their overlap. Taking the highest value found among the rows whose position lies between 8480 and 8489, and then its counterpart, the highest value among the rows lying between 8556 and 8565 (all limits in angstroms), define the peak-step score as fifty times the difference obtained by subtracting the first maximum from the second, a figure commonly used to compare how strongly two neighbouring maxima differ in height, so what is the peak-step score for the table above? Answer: -10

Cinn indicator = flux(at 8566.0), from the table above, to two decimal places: 16.43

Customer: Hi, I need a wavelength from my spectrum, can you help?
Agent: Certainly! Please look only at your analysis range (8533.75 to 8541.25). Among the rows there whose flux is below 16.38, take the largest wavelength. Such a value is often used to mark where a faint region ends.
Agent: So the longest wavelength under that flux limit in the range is 8540.5 angstroms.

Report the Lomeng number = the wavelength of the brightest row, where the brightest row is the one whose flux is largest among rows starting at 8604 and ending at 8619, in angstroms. 8618.5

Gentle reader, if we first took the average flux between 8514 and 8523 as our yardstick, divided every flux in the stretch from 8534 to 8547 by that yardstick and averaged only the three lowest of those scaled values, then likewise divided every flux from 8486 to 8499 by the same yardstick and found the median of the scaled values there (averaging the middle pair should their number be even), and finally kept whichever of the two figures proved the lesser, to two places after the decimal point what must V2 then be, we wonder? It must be 1.00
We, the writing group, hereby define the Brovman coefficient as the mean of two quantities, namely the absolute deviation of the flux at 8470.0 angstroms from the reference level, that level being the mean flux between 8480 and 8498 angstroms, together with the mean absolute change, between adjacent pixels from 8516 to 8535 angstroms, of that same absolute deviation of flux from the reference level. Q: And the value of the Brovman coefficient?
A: 0.38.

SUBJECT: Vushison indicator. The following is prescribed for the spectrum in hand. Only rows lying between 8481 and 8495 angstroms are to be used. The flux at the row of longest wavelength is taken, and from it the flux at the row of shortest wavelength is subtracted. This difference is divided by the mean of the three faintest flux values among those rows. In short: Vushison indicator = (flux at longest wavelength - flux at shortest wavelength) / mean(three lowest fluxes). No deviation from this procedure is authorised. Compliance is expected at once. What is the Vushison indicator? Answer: 0.016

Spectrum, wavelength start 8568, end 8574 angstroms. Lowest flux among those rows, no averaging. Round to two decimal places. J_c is 16.42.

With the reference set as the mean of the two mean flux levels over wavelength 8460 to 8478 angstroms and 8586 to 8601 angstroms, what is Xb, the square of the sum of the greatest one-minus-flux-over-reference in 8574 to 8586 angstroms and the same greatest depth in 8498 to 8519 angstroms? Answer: 0.0091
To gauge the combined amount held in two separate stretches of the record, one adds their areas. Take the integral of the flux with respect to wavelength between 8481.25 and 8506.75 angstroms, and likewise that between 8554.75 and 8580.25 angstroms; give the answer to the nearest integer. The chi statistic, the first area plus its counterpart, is 839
